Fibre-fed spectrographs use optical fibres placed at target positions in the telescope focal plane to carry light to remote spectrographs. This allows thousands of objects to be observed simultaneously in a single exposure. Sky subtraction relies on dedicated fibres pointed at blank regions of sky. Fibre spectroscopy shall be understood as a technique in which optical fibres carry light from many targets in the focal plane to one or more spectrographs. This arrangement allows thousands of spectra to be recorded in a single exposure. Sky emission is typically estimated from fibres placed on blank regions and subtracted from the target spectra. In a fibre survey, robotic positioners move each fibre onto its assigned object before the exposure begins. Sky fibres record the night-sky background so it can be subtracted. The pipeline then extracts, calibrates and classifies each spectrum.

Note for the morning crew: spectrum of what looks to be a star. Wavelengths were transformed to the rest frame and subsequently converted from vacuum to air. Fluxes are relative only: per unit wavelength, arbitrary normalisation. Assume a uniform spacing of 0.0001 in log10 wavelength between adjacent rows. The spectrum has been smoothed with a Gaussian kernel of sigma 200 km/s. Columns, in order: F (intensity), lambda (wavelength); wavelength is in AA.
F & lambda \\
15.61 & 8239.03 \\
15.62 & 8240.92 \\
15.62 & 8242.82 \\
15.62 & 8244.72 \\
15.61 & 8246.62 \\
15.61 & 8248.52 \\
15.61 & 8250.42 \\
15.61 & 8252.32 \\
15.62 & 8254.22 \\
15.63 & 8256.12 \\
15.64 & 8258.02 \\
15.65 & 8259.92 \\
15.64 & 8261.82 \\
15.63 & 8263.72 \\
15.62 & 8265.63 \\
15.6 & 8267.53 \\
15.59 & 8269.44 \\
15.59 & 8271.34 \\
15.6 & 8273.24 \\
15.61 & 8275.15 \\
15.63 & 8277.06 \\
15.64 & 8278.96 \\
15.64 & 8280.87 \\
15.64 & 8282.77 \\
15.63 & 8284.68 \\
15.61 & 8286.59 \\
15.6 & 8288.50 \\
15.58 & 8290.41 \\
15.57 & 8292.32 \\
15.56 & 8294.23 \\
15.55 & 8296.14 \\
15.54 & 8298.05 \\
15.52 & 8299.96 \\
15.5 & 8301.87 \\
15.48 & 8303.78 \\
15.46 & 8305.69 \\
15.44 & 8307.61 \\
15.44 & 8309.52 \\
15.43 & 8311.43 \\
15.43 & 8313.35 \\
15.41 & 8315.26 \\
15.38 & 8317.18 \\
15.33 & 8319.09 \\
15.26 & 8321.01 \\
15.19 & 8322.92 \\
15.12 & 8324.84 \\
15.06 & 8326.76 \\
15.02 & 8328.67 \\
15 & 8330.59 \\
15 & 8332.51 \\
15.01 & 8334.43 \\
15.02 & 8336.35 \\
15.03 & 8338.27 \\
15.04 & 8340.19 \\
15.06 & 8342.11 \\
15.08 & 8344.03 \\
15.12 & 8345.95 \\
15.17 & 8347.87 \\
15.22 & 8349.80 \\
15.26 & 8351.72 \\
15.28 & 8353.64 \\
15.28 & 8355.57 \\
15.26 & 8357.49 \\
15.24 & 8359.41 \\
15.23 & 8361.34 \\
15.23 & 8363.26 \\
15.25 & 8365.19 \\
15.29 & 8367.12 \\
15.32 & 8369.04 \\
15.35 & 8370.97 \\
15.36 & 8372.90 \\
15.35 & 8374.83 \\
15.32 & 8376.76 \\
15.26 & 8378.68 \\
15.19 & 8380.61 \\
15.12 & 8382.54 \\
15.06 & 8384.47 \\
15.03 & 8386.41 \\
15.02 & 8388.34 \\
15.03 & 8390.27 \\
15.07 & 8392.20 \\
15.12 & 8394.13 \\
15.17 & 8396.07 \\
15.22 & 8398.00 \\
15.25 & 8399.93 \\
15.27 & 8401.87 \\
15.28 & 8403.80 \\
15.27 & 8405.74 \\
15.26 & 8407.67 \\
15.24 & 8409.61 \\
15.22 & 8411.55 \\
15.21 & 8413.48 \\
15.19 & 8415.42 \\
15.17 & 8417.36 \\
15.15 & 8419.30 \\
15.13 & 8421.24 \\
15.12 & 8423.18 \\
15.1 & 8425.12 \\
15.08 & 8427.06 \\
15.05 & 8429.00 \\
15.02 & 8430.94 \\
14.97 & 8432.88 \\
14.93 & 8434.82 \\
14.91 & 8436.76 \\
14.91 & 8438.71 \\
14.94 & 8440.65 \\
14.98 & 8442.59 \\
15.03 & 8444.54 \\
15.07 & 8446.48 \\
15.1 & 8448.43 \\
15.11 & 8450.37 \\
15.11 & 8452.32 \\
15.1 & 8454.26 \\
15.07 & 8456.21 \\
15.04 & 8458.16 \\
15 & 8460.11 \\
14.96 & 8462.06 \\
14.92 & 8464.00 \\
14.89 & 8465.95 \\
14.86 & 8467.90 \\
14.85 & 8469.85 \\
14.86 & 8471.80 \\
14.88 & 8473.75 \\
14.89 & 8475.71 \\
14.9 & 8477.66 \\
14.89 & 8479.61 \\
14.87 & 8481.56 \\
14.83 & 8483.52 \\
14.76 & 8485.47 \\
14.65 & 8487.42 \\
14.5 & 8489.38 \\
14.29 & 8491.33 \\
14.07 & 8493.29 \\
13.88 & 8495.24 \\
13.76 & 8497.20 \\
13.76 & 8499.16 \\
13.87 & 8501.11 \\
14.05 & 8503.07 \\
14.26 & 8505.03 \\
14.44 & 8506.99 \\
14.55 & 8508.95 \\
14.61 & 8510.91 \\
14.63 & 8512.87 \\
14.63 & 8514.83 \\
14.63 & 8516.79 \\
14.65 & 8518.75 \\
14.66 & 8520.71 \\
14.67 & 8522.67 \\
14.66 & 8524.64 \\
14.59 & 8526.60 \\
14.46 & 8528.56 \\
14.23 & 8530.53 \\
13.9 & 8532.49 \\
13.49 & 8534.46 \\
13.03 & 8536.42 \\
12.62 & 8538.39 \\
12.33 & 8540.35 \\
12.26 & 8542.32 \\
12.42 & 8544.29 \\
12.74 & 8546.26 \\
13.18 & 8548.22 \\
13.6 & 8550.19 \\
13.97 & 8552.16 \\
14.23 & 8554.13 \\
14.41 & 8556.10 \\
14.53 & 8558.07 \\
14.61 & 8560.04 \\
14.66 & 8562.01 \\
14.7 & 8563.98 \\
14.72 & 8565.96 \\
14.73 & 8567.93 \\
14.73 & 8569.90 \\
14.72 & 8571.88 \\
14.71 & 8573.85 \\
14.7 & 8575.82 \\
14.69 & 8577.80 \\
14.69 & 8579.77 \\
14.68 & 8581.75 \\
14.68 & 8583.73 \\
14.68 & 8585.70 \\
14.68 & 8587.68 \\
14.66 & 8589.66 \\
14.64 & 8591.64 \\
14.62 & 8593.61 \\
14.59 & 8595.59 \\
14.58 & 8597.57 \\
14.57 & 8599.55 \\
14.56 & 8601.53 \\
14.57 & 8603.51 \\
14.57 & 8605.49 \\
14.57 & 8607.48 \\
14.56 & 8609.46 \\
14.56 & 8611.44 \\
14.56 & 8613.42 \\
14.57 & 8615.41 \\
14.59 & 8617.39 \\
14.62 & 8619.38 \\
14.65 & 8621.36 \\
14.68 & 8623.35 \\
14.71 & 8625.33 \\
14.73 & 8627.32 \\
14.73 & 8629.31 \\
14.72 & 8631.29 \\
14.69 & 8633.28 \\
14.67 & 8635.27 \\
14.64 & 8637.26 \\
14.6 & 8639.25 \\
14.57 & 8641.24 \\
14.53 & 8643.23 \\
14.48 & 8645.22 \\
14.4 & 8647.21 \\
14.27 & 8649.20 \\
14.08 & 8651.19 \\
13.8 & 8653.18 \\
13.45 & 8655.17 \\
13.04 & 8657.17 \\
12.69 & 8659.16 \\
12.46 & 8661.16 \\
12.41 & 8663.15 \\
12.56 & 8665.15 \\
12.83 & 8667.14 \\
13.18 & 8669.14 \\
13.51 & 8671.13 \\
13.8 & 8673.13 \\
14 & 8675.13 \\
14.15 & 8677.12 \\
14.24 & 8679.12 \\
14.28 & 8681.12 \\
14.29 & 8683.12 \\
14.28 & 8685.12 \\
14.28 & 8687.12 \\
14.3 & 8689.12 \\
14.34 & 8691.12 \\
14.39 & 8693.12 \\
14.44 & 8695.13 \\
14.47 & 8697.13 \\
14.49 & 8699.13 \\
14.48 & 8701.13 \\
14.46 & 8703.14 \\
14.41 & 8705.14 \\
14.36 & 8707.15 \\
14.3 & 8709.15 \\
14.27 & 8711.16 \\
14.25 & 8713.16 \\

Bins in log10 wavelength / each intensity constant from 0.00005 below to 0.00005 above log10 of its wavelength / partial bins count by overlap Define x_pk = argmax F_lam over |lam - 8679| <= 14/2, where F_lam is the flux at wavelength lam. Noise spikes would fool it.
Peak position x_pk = 8683.12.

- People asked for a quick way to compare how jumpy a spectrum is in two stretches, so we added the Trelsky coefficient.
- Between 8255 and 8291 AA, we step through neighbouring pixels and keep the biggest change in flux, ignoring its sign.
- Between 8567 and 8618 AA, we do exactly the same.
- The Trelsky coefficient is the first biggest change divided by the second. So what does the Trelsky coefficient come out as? 0.7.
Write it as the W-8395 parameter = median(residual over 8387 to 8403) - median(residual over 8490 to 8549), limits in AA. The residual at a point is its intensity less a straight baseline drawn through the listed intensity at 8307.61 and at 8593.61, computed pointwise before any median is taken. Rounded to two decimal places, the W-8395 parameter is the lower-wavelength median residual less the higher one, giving 0.68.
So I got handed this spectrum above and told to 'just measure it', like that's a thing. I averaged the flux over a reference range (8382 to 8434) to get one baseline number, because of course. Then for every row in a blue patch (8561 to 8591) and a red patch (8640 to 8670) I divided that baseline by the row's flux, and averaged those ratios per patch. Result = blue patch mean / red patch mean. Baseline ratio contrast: 0.917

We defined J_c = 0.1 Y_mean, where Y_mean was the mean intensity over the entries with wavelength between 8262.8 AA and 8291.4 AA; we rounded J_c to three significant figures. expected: 1.56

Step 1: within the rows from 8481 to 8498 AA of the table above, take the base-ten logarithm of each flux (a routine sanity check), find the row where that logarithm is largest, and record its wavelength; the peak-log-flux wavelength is 8481.56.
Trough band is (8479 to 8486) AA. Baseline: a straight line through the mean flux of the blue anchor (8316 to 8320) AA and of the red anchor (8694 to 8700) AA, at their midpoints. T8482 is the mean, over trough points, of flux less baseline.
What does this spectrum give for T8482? -0.13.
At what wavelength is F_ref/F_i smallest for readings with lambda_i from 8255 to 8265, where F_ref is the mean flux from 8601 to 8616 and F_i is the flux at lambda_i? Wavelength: 8259.92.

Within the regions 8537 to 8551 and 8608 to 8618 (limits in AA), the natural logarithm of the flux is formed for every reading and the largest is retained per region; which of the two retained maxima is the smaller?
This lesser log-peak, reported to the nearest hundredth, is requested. 2.61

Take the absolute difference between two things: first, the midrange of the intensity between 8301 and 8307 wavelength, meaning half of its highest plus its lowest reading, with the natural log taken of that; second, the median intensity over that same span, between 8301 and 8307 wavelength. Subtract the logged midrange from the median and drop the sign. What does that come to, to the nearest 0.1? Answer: 12.7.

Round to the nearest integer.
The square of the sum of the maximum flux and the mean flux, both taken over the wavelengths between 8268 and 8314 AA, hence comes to 973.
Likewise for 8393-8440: 925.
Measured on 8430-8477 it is 905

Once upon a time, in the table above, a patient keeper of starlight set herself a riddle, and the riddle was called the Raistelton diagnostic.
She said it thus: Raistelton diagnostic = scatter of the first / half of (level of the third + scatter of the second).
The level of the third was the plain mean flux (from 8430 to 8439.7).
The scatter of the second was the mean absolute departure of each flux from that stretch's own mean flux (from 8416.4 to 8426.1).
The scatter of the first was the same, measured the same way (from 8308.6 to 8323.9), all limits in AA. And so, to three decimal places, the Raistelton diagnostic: 0.010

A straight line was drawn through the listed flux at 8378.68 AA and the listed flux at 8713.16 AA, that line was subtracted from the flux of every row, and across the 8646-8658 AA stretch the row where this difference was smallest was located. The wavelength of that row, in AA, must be 8657.17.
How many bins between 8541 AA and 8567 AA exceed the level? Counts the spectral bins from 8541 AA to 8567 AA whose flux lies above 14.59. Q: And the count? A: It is 4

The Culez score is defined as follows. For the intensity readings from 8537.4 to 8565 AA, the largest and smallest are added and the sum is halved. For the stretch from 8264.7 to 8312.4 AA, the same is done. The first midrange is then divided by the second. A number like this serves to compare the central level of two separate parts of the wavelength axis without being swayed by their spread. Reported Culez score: 0.87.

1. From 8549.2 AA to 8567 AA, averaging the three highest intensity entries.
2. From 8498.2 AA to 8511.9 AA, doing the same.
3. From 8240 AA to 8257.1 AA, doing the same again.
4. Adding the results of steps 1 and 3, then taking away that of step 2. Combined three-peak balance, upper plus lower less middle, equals 15.8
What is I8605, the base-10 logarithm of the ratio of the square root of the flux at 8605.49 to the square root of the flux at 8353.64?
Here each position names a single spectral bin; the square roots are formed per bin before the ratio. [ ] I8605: -0.010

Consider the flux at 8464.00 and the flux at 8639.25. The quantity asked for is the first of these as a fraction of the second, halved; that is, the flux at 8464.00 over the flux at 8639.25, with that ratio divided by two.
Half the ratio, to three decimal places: 0.511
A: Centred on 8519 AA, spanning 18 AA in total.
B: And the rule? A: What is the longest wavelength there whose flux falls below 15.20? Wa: 8526.60 AA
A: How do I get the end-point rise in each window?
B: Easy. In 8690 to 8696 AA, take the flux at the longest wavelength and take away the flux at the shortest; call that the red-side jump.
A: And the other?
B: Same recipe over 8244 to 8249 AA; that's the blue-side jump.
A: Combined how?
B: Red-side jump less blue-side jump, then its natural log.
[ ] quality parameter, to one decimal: -2.2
